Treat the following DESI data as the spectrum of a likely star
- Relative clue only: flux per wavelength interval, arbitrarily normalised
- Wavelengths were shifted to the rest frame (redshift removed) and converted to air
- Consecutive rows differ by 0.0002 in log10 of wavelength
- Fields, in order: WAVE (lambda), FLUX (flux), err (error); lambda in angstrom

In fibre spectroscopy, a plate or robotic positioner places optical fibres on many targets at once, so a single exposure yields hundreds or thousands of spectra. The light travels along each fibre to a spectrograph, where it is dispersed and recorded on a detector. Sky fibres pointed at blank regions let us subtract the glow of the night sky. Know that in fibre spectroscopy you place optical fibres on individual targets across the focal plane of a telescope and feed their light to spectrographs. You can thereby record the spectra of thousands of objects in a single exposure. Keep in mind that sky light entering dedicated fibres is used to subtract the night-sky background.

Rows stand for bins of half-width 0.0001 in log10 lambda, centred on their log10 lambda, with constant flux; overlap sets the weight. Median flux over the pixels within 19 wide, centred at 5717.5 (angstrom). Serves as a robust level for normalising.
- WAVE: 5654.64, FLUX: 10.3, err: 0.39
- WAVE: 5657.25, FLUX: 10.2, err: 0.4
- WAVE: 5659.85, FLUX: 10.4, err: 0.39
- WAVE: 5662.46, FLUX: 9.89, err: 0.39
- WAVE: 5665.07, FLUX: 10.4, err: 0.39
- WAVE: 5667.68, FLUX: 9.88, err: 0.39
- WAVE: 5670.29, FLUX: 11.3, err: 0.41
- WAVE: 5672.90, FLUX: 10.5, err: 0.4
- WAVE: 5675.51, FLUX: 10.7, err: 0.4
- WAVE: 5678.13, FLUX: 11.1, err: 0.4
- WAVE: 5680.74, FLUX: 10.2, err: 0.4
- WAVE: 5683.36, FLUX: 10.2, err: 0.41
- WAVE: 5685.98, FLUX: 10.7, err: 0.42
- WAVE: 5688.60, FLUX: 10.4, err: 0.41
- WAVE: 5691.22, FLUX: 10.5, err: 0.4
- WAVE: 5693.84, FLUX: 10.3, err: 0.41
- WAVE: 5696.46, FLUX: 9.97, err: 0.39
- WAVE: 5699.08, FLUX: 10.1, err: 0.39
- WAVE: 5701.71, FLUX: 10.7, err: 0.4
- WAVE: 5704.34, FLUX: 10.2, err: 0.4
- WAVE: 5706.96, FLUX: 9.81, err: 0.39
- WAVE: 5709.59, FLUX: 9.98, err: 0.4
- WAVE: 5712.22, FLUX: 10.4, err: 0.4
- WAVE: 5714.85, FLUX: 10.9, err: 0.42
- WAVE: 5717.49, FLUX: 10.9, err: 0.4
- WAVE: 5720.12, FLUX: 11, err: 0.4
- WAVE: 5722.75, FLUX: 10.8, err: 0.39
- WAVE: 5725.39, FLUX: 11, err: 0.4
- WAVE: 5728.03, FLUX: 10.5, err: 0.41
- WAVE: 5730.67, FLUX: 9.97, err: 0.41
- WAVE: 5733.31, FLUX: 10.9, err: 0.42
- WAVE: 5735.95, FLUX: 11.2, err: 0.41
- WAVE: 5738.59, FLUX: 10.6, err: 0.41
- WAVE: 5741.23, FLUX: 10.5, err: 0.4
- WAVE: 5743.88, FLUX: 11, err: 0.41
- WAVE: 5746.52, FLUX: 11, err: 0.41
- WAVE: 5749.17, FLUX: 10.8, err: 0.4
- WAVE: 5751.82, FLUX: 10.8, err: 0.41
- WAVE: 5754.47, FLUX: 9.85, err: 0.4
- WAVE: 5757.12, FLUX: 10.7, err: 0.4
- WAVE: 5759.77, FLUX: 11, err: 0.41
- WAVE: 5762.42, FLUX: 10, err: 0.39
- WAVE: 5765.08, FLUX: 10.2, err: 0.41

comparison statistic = 10.9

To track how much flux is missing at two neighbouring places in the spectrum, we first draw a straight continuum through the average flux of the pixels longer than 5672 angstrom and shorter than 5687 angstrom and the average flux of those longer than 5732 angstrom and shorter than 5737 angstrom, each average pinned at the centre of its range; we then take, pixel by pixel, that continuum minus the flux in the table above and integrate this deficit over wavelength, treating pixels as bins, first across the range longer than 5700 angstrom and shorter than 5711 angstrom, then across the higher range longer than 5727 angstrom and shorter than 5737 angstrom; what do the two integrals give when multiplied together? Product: 27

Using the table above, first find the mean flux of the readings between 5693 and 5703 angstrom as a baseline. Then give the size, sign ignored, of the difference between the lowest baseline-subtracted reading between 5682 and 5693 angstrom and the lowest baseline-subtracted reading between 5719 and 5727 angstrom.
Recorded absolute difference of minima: 0.6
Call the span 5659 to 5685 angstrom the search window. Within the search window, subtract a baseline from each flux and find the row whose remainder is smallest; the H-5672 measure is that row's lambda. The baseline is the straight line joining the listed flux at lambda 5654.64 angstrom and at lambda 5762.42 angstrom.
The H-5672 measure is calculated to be 5662.46 angstrom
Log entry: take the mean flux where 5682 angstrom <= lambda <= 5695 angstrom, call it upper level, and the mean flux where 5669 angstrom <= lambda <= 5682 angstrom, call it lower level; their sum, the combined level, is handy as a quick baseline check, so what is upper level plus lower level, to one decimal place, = 21.2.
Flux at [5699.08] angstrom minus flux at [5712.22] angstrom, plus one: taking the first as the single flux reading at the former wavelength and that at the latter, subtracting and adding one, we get 0.70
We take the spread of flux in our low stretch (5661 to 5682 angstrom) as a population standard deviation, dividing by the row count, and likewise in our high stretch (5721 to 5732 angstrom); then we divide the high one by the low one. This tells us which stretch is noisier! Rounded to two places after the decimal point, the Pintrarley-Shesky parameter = 0.80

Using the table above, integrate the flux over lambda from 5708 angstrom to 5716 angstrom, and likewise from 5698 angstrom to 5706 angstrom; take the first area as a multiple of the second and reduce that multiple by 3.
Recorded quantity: -1.99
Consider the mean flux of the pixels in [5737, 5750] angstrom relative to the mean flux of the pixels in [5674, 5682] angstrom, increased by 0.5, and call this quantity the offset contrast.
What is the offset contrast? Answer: 1.51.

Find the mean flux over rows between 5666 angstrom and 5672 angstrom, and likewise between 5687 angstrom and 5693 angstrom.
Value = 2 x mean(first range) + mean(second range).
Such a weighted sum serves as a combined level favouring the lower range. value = 31.6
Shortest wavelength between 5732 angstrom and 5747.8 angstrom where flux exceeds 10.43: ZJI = 5733.31 angstrom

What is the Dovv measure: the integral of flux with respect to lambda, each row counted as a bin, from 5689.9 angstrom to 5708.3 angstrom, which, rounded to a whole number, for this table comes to 188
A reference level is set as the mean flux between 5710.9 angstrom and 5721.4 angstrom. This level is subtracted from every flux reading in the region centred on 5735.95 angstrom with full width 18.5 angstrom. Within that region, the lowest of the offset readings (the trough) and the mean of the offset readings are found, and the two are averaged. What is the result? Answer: -0.48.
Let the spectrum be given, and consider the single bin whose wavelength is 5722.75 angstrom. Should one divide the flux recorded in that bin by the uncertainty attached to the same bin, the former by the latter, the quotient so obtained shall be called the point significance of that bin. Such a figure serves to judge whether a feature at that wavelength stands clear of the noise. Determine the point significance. 27.7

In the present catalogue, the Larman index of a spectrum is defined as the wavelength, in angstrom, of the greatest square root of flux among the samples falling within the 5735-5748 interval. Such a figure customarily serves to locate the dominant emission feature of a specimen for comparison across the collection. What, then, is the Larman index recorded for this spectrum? 5735.95 angstrom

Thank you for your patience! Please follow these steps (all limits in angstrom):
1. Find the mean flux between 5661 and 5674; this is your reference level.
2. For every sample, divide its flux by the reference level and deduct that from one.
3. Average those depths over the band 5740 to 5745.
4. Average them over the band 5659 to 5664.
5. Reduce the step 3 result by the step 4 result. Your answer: -0.06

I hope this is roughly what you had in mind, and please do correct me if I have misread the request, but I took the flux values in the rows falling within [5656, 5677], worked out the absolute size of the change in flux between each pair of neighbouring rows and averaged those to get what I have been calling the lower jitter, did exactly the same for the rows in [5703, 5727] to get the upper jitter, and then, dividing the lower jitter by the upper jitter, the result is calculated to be 2.4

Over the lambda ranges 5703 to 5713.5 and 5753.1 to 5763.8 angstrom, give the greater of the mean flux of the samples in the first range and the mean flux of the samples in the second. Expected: 10.4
